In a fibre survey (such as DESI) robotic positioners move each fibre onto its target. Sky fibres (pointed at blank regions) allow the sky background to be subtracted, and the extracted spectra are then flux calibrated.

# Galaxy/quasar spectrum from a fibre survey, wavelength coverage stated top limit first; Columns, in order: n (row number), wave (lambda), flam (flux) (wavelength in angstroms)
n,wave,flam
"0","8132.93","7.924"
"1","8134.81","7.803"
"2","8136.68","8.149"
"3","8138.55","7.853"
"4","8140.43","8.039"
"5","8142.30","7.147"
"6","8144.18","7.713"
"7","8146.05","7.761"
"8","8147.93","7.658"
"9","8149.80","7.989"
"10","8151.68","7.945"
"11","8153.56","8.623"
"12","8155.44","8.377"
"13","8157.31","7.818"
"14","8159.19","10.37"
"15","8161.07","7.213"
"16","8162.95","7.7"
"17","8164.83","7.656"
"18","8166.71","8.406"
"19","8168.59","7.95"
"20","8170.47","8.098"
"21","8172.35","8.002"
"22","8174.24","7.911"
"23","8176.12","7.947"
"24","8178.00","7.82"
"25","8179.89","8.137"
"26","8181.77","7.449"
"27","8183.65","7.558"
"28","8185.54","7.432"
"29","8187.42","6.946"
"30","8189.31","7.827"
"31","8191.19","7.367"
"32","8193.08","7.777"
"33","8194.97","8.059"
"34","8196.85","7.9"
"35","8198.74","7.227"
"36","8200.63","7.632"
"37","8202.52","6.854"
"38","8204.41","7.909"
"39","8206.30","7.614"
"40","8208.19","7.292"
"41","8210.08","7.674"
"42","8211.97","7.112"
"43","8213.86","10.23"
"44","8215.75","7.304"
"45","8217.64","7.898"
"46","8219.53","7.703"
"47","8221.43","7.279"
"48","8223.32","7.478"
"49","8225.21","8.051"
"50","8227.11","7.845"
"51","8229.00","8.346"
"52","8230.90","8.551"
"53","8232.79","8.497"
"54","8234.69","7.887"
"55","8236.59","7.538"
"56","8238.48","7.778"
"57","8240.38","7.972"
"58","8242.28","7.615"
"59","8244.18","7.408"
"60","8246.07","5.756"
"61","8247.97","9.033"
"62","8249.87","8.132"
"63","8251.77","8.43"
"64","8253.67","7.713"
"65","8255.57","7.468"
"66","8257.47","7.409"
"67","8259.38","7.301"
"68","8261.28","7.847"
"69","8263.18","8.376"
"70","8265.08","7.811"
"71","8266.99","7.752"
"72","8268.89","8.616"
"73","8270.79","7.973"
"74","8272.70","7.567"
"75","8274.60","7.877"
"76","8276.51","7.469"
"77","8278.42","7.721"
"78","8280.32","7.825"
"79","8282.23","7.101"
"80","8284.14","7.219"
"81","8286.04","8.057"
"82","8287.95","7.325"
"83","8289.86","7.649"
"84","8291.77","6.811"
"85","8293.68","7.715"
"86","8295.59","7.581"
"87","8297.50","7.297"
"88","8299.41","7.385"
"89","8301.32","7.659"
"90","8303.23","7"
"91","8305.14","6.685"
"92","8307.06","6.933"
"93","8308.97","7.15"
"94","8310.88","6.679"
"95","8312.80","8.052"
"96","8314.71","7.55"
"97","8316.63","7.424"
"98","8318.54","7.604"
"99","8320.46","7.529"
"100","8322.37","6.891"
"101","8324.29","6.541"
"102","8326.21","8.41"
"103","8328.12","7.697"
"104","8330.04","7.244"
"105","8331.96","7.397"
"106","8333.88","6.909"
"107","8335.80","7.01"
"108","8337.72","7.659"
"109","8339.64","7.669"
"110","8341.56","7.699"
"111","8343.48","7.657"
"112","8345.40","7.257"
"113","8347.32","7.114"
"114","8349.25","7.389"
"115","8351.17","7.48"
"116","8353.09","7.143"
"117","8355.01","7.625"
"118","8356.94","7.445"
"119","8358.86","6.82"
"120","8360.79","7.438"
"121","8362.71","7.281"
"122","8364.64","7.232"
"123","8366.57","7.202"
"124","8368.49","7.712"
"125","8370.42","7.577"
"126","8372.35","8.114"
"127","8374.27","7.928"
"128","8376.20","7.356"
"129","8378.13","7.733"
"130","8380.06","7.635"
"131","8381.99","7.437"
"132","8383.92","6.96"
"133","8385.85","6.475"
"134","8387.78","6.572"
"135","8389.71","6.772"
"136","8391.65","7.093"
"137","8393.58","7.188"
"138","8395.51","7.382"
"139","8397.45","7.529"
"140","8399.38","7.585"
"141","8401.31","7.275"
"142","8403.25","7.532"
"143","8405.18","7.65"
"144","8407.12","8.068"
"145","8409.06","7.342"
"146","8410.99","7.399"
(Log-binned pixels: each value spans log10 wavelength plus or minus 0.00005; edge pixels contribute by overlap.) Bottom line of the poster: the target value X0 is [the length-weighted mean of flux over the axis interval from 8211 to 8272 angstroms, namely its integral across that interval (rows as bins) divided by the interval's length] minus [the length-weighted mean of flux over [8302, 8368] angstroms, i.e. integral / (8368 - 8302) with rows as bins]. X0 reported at 0.55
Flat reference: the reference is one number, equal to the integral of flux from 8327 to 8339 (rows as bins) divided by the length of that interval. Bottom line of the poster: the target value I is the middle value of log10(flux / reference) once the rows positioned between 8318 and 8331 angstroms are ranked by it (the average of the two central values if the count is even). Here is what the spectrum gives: 0.011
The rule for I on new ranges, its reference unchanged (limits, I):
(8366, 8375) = 0.021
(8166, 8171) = 0.042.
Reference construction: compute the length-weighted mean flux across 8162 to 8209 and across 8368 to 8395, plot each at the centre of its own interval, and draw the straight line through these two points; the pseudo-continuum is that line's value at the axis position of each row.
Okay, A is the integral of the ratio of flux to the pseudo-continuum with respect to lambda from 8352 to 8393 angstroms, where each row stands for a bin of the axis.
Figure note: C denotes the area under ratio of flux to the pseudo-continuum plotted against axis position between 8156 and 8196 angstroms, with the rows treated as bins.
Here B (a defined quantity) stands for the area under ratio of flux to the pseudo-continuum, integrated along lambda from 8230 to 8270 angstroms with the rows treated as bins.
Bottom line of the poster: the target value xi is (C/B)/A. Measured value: 0.0241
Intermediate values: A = 40.86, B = 41.5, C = 40.9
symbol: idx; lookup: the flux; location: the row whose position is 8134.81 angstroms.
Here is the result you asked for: 7.803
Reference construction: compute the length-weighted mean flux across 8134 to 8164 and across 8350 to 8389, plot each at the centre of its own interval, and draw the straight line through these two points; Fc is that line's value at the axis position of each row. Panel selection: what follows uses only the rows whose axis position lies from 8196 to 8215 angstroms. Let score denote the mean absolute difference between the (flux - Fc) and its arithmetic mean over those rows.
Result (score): 0.56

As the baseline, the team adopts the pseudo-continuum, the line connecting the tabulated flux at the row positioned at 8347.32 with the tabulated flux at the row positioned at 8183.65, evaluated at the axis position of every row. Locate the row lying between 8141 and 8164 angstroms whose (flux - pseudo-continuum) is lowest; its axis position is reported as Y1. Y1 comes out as 8142.30 angstroms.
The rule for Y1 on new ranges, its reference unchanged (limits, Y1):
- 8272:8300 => 8291.77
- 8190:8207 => 8202.52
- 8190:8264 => 8246.07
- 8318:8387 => 8324.29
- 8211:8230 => 8211.97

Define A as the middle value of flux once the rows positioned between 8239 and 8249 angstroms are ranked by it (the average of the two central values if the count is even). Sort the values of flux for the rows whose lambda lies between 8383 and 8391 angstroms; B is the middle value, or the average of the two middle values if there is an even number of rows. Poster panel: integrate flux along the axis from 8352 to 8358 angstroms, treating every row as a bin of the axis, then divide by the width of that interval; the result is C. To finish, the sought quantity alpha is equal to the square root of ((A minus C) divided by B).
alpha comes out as 0.178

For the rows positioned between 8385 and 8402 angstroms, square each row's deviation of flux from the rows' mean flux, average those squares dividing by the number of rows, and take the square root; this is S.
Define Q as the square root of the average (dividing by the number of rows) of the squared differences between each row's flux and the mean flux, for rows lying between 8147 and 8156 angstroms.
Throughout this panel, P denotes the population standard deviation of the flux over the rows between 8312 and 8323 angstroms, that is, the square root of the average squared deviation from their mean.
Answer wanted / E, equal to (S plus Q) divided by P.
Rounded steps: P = 0.34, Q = 0.34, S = 0.38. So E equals 2.1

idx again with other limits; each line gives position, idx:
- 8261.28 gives 7.847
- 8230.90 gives 8.551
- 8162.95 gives 7.7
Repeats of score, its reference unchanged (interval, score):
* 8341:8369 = 0.20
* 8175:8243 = 0.38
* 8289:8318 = 0.34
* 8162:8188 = 0.28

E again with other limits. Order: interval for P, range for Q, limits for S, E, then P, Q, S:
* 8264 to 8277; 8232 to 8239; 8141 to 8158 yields 2.2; 0.35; 0.35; 0.40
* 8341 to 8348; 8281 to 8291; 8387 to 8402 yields 2.7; 0.25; 0.35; 0.33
